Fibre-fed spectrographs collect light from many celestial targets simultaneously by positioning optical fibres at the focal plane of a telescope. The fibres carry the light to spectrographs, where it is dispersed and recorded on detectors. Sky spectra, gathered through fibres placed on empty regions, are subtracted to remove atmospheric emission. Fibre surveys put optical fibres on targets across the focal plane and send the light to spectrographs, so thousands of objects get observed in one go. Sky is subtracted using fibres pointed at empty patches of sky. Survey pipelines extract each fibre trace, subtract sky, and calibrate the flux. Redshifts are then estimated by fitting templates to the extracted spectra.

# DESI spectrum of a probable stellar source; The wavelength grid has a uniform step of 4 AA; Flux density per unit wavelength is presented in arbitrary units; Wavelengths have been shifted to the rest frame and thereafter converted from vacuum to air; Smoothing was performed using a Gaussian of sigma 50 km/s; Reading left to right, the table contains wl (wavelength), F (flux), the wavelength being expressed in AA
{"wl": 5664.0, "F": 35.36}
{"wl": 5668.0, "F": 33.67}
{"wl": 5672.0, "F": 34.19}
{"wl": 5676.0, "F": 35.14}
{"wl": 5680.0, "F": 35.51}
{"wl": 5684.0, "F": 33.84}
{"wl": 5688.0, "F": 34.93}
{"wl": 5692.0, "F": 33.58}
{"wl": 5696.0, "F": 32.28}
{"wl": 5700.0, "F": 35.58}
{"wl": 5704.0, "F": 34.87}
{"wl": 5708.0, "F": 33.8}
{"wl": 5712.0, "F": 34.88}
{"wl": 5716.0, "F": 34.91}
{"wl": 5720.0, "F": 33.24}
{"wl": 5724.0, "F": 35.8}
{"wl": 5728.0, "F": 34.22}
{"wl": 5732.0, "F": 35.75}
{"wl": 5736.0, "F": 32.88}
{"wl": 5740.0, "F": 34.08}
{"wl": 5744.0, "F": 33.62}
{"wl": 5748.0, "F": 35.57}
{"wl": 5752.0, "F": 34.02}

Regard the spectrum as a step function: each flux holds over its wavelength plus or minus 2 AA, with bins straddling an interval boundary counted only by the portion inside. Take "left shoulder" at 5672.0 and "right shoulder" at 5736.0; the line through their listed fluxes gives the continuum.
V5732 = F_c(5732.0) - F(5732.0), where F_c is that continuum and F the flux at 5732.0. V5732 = -2.8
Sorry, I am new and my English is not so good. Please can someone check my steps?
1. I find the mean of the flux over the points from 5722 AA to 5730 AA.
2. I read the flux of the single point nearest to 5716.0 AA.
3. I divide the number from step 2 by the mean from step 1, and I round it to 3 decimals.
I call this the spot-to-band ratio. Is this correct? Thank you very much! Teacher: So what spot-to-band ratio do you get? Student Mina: 0.997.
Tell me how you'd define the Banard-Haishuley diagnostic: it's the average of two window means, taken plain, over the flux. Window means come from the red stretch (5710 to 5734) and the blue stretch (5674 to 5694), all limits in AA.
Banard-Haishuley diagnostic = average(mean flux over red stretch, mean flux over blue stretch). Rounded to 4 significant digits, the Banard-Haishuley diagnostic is 34.70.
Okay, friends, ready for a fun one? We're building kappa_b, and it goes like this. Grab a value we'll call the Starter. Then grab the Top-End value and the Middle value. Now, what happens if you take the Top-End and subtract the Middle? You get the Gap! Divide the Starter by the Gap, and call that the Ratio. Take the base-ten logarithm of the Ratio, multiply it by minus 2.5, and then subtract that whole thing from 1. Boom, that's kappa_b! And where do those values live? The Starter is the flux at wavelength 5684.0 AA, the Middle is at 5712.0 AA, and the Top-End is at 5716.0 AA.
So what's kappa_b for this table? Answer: 8.63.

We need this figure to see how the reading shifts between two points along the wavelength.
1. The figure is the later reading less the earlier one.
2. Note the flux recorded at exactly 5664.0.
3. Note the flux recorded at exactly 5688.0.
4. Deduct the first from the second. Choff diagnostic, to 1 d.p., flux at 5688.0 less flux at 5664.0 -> -0.4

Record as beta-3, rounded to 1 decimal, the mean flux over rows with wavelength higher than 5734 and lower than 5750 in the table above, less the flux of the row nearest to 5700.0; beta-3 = -1.5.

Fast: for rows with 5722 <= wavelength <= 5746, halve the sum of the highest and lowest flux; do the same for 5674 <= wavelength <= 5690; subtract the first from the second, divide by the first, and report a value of 0.010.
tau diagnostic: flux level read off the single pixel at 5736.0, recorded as 32.88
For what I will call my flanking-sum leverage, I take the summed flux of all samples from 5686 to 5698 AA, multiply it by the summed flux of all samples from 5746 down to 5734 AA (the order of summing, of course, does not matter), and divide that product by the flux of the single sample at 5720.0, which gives 305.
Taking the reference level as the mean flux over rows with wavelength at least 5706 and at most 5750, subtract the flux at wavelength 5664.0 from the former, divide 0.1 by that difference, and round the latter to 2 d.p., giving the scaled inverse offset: -0.11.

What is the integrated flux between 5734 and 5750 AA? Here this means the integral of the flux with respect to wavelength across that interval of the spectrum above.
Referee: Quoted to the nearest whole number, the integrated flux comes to 545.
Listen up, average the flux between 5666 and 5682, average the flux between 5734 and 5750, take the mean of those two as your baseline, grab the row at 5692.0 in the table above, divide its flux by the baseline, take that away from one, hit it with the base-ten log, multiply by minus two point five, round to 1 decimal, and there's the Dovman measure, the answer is 4.1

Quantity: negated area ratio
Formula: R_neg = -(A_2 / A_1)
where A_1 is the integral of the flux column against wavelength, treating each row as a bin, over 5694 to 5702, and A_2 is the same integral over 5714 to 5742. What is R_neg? -3.5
